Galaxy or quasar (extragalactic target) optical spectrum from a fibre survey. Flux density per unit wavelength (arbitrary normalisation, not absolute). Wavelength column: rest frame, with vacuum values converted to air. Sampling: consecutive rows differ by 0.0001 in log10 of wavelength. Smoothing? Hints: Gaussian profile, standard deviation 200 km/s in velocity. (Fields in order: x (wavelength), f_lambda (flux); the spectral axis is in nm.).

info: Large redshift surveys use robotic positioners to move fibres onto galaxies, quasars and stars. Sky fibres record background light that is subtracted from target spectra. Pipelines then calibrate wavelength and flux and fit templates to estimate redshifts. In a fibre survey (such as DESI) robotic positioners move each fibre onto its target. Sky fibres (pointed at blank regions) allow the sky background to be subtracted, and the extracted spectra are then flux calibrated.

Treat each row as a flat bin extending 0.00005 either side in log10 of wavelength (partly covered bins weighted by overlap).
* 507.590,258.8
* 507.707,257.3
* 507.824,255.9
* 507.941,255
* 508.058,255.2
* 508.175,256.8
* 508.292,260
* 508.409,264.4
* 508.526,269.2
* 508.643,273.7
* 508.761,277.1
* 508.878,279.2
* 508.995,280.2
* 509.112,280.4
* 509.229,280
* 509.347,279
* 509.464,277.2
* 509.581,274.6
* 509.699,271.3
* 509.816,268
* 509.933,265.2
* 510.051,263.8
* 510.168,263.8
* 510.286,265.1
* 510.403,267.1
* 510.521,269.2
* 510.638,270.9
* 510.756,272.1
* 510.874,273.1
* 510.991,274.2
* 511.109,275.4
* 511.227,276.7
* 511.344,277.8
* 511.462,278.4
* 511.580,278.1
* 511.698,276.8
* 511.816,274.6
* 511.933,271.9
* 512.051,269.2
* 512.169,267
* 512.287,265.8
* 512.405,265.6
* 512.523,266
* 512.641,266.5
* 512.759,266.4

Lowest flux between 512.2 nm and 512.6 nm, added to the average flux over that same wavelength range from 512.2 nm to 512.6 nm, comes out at 531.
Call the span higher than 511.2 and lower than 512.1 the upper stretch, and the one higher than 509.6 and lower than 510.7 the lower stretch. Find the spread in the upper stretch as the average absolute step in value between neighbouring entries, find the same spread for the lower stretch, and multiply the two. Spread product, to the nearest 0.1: 2.8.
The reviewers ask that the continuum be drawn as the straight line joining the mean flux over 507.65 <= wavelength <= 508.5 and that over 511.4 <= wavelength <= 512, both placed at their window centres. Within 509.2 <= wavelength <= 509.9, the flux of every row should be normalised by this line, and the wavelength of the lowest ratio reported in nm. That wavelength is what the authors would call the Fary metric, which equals 509.816 nm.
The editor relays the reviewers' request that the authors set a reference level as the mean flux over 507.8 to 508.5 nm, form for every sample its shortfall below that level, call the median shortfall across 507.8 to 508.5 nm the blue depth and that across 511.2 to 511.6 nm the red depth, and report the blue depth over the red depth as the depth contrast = -0.1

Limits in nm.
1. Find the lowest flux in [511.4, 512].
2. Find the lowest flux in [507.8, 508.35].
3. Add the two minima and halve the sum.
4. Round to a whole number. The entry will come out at 263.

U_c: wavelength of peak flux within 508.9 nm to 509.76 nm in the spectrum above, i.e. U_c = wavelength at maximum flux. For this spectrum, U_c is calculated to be 509.112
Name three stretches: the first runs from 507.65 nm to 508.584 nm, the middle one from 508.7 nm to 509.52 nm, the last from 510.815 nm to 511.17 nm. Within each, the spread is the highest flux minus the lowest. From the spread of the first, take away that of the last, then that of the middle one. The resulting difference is 9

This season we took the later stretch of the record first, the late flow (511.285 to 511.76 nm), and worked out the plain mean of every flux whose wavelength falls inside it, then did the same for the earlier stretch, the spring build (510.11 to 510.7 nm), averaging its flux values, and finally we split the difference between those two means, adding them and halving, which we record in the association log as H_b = 272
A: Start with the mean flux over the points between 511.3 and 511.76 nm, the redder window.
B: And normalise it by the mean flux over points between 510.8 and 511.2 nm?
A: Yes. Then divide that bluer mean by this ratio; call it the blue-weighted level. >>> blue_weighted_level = 271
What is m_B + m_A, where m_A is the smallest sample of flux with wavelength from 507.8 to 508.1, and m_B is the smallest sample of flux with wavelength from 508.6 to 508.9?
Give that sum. 529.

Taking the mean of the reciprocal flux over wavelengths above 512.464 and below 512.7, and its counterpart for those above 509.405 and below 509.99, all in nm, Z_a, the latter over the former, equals 0.98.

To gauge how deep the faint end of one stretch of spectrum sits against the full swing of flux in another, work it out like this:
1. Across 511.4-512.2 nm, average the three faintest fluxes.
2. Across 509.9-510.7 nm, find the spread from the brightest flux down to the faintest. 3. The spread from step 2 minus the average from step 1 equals -262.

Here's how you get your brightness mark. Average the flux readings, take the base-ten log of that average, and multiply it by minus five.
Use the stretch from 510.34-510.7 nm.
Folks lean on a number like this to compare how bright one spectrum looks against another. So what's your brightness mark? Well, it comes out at -12.15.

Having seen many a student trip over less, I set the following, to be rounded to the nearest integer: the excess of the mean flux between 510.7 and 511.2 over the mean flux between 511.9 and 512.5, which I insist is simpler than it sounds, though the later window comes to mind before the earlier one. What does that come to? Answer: 6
